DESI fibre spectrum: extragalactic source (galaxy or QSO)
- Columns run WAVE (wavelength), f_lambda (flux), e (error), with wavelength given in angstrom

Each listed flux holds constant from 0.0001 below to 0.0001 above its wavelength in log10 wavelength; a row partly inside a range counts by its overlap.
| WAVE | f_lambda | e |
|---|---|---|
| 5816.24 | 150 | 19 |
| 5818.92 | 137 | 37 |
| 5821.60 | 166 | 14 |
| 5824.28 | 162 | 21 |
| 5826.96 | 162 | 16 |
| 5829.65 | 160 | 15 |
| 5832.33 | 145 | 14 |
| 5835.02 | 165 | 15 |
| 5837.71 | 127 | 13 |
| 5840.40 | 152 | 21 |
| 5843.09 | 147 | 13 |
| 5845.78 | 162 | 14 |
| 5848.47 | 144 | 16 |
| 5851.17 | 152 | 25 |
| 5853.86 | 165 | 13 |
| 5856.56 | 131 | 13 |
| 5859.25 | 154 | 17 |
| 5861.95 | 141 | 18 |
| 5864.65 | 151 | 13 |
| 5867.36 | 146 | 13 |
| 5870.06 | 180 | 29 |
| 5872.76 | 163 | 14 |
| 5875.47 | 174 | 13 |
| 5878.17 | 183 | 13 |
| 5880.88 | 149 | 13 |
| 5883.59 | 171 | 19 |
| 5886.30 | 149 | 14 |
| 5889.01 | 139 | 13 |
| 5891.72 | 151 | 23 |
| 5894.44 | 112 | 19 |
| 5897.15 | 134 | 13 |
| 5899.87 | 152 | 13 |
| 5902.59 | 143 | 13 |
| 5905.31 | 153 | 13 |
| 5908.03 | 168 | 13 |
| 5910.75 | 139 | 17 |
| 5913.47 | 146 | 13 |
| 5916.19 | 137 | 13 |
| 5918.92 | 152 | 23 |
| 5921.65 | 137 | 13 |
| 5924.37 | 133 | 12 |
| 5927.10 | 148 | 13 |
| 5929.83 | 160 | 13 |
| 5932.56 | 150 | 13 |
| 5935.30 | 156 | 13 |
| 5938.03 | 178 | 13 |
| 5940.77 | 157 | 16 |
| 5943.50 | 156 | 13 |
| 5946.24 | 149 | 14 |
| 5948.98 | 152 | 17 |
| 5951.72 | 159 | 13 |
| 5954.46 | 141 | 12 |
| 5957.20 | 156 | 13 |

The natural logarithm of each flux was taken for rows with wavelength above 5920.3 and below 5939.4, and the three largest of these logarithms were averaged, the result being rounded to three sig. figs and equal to 5.10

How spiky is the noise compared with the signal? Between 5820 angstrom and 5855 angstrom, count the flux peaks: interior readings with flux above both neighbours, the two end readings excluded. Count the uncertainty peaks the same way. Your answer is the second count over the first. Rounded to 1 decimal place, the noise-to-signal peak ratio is 1.3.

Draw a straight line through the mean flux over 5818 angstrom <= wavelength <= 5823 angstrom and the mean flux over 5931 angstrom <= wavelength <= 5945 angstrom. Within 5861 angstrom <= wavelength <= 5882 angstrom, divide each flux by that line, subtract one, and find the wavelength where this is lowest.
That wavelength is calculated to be 5861.95 angstrom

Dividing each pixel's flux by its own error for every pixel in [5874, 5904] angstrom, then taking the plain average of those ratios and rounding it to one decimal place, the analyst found 10.4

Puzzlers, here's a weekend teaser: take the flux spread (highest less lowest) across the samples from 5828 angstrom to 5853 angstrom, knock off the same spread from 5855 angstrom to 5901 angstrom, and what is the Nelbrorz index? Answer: -33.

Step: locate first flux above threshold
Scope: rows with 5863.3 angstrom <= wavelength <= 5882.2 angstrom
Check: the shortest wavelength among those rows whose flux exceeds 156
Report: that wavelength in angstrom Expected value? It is 5870.06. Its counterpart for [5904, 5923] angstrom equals 5908.03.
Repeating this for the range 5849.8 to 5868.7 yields 5853.86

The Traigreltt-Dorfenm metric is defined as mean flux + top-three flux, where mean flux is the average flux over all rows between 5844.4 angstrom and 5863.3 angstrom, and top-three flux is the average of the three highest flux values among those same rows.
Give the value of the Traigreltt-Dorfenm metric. 310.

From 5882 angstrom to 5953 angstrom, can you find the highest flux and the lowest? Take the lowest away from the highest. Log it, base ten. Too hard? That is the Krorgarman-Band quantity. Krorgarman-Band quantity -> 1.82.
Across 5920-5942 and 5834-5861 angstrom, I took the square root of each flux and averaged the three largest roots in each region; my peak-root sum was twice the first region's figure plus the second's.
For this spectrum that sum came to 38.49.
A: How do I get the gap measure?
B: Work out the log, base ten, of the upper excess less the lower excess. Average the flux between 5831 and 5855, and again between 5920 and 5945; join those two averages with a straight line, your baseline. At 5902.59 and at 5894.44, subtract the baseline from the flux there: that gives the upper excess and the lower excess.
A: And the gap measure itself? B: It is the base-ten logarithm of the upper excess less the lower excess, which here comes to 1.5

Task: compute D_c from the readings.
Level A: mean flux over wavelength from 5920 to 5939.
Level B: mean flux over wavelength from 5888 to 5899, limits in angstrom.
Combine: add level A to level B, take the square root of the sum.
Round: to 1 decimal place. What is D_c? 16.9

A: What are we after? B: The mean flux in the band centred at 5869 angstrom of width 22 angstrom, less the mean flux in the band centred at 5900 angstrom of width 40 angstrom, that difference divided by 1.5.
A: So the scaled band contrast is 10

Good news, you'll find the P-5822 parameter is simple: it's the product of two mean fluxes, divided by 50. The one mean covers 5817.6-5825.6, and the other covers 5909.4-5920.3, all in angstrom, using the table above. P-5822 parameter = 445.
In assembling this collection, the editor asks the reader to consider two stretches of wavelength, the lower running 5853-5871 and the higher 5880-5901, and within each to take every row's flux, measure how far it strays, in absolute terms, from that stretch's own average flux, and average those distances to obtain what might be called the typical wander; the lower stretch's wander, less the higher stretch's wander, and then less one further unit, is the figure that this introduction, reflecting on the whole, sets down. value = -1.4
